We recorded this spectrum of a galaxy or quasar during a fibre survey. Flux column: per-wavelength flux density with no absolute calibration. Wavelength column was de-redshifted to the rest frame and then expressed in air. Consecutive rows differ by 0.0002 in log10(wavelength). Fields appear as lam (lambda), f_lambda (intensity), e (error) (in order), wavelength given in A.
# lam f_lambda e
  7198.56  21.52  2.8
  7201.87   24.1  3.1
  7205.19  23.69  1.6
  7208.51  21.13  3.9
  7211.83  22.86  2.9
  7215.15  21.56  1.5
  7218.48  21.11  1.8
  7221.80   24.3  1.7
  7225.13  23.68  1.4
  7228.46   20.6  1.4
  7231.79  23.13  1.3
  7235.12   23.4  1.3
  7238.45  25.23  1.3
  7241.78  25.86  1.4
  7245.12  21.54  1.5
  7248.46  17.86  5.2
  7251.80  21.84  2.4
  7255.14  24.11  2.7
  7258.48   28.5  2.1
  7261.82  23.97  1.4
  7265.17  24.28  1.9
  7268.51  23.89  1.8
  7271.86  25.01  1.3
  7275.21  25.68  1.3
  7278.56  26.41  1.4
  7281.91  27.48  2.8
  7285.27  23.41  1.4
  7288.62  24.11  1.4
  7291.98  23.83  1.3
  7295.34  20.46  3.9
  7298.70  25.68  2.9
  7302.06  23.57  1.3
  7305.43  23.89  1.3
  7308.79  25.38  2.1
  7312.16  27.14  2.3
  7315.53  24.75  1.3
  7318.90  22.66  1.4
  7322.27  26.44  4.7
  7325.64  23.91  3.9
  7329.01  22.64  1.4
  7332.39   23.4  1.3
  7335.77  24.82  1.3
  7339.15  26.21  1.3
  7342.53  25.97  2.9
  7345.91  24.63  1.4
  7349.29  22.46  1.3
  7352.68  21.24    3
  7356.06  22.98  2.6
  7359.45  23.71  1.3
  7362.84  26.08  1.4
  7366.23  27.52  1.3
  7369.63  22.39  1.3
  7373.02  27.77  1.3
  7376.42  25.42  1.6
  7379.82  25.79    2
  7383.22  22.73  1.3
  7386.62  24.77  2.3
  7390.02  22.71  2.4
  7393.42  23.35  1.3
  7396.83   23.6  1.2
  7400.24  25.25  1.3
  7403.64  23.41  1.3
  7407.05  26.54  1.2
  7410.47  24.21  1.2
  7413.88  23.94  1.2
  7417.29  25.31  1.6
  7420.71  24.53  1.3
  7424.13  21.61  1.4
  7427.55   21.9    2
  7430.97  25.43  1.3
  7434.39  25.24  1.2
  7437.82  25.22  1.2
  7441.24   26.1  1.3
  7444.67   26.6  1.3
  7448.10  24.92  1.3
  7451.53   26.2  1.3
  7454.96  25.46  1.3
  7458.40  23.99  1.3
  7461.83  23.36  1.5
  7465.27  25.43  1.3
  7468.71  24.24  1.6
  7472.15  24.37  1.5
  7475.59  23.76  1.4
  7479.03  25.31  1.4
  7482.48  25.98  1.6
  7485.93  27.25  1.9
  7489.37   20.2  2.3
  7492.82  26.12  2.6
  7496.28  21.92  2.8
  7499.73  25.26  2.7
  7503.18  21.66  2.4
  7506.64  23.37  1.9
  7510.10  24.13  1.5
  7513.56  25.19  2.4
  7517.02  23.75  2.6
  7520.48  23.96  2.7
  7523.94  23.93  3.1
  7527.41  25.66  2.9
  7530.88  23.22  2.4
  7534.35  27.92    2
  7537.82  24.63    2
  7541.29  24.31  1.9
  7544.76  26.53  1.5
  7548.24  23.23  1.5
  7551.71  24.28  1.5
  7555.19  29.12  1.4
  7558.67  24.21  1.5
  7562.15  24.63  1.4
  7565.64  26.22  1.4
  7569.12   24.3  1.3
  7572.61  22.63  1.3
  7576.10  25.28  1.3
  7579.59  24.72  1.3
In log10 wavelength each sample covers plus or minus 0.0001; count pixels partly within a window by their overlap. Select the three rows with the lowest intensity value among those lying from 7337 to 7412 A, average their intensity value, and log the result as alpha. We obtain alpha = 22.0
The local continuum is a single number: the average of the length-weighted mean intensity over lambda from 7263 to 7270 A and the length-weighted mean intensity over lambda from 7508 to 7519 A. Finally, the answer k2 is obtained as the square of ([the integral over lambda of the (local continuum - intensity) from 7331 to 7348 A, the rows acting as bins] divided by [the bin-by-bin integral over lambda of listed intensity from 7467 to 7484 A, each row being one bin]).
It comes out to 0.0010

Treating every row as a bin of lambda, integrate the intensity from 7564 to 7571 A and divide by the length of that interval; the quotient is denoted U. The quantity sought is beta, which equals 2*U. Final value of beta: 50.4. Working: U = 25.2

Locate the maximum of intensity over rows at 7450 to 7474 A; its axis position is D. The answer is 7451.53 A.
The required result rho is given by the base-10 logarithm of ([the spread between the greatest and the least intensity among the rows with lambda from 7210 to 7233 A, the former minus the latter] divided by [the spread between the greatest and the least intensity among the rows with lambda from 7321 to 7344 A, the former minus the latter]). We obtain -0.01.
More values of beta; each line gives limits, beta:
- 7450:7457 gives 51.4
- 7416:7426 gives 47.4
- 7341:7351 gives 48.7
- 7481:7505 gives 48.1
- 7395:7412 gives 49.2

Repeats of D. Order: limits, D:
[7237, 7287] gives 7258.48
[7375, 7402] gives 7379.82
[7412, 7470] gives 7444.67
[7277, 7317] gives 7281.91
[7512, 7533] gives 7527.41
